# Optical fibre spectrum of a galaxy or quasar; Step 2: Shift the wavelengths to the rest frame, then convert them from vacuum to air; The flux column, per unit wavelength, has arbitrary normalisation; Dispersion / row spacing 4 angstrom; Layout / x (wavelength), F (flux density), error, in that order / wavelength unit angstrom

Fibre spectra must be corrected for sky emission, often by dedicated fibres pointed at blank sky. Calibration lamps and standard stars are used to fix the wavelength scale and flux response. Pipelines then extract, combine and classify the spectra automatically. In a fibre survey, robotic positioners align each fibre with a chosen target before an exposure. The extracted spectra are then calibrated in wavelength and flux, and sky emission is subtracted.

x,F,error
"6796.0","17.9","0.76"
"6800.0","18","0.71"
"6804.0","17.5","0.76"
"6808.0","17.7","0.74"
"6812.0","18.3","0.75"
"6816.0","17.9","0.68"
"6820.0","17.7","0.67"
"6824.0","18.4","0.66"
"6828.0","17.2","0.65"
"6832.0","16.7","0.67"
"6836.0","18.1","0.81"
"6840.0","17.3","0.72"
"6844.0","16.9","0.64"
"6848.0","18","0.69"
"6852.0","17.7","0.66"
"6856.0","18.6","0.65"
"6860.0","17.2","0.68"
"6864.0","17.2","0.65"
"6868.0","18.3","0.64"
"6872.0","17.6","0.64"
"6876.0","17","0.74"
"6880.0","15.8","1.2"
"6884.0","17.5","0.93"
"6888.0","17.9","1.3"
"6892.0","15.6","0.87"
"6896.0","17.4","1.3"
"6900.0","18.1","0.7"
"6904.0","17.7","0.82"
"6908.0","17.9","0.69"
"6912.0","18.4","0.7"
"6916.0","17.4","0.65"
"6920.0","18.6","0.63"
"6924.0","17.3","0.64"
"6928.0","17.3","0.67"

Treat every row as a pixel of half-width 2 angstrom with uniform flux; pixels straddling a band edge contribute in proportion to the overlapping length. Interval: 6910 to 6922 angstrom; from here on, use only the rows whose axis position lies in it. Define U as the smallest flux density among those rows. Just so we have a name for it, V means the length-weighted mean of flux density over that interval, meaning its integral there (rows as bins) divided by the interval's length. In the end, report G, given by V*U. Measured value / 316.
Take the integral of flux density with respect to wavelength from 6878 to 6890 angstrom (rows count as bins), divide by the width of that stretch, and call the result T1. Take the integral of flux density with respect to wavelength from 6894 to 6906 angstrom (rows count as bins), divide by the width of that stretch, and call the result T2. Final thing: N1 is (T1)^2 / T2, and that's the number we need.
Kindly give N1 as 16.4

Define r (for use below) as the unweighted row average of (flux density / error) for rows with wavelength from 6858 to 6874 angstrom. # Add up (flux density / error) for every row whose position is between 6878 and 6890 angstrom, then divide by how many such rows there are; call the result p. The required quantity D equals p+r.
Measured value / 42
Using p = 15.3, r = 27.0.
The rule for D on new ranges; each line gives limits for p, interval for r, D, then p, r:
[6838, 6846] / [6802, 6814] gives 49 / 25.2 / 23.8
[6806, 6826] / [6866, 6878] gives 52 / 25.8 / 26.4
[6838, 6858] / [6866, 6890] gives 47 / 26.4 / 20.8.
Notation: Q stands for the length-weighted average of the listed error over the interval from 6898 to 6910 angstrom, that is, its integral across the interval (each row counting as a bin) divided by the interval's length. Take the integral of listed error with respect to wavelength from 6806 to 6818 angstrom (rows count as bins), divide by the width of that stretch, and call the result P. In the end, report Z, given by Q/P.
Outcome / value 1.02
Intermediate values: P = 0.72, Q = 0.74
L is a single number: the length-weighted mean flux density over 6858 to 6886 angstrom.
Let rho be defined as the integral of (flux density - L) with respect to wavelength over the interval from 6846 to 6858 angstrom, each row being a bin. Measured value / 10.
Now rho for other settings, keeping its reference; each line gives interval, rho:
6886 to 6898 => -3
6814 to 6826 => 9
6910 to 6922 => 11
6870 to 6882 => -5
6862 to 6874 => 6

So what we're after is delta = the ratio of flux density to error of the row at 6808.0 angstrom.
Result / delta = 23.9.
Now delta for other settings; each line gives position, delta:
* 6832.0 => 24.9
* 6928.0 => 25.8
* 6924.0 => 27.0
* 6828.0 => 26.5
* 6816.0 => 26.3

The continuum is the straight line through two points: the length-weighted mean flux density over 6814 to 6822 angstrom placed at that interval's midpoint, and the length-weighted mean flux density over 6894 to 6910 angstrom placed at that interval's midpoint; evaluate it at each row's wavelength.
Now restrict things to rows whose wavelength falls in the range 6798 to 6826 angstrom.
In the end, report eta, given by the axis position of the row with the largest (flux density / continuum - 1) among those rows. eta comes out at 6824.0 angstrom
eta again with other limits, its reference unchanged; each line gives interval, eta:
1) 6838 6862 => 6856.0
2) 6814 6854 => 6824.0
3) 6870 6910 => 6900.0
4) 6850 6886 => 6856.0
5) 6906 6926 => 6920.0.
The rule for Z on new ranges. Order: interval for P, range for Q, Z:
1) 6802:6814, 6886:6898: 1.54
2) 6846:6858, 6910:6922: 0.99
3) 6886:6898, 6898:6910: 0.64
